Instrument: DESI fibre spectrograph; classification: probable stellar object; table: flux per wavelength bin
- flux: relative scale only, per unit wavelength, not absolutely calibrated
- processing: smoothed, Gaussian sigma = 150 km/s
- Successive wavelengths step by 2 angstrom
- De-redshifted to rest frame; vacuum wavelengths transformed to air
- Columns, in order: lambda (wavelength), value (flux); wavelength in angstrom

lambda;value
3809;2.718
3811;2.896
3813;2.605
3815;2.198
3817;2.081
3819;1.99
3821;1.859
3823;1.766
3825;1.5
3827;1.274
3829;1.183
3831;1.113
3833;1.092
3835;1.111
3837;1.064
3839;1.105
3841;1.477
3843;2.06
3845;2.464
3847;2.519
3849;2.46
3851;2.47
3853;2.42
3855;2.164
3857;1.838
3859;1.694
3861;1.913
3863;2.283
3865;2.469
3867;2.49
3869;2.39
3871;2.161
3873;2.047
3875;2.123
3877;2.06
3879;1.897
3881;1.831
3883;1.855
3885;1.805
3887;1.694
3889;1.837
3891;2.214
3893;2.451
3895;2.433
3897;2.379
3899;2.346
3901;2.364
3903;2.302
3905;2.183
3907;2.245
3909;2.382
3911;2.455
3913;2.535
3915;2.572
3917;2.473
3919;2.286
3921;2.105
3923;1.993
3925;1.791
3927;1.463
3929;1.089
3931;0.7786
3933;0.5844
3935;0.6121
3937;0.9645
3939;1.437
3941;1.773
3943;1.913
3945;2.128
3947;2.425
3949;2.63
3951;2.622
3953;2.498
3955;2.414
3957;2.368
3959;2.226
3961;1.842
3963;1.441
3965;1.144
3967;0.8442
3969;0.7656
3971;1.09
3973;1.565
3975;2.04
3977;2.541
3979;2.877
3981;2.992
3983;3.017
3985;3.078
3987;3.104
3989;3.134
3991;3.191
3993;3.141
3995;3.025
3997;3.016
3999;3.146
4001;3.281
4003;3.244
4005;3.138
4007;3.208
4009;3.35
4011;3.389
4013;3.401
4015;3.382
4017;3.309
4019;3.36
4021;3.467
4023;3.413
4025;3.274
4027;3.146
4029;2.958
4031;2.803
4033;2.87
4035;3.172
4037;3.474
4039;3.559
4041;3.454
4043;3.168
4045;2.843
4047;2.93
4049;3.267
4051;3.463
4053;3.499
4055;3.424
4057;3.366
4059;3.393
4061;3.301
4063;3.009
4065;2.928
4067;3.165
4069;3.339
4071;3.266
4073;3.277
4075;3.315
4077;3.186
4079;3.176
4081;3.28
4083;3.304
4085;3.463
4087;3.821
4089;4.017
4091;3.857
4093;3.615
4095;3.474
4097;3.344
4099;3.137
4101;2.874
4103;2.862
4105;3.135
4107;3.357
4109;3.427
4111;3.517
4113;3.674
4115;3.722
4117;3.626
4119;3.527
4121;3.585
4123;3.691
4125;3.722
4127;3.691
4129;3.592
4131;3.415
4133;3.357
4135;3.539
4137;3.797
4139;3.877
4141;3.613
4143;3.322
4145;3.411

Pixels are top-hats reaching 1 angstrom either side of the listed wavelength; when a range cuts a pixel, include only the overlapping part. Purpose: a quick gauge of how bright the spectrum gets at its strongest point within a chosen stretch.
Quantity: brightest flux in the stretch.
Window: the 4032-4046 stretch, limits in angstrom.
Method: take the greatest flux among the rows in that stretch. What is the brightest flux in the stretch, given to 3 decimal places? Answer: 3.559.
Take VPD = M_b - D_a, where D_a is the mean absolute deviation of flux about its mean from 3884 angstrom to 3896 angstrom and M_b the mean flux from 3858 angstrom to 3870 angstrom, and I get 1.9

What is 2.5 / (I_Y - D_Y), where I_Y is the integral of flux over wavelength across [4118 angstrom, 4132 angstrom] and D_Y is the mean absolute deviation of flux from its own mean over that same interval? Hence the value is 0.050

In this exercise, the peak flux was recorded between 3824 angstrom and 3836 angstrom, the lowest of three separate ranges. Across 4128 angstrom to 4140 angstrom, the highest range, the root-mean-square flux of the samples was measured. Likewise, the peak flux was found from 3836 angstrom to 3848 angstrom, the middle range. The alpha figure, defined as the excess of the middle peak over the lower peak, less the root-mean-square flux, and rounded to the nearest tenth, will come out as -2.6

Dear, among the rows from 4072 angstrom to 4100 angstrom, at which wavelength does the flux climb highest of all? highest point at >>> 4089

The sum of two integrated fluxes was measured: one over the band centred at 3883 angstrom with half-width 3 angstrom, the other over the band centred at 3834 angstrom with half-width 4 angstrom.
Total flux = 20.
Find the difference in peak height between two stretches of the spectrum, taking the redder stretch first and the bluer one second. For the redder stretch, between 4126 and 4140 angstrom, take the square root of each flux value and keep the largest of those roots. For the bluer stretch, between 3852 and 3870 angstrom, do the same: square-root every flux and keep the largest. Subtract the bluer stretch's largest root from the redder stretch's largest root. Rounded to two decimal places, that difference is 0.39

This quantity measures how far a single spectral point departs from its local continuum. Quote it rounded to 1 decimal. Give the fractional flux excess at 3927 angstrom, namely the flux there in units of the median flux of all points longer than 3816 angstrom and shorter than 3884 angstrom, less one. -0.3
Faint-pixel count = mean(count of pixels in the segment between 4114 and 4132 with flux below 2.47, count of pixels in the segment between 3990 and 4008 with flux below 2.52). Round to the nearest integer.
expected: 0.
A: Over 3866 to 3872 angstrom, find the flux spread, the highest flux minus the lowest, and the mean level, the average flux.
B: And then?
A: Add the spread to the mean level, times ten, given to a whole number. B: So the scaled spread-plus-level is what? 27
